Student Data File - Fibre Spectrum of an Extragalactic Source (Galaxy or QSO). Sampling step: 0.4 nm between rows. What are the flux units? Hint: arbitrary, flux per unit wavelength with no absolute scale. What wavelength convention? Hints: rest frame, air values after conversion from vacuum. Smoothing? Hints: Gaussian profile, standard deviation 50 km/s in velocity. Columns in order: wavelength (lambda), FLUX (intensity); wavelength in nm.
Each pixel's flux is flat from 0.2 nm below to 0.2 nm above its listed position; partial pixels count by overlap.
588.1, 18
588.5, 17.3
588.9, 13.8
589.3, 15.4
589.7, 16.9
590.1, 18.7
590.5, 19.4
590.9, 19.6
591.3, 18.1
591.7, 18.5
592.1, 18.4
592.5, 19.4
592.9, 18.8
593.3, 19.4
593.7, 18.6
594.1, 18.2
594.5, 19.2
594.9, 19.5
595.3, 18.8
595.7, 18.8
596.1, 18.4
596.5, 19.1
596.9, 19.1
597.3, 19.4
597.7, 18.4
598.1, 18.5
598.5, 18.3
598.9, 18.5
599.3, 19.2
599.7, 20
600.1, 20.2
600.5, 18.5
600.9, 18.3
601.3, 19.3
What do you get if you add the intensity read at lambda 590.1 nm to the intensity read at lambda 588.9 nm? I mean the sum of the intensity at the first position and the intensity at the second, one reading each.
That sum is 32.5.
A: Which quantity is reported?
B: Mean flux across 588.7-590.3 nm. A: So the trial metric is 16.2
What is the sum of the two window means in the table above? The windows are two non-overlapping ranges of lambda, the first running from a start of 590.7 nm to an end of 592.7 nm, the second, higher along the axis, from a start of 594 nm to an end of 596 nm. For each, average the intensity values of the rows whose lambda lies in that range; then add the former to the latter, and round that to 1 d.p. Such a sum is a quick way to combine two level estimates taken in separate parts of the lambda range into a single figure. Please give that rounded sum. 37.7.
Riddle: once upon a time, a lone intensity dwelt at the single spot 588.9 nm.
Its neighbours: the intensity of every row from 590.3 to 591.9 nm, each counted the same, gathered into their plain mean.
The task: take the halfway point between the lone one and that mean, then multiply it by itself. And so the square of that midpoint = 267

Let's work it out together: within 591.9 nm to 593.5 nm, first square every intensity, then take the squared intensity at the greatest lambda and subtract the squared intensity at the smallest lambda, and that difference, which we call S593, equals 38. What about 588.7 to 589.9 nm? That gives 95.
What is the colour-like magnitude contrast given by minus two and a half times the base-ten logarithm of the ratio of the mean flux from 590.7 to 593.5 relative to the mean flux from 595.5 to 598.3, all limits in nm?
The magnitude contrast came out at -0.004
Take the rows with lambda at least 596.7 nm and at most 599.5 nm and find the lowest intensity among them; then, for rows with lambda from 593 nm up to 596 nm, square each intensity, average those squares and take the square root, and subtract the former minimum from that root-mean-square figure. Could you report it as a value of 0.63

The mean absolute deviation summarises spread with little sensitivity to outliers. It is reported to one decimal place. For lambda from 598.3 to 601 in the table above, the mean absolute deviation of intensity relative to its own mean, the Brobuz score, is 0.7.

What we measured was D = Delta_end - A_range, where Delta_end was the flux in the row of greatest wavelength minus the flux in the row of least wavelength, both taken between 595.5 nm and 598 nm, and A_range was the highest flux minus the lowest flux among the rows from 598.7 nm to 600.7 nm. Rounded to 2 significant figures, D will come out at -2.1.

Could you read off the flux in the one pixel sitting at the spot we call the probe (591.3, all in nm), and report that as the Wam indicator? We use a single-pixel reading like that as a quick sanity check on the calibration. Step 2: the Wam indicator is 18.1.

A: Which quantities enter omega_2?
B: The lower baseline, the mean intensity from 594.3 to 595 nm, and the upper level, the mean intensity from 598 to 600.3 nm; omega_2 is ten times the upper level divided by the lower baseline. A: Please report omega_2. 9.9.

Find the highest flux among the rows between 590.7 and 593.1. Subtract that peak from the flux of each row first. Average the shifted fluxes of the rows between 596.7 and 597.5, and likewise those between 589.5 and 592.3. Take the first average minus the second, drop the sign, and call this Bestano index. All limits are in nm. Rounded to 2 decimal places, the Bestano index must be 0.74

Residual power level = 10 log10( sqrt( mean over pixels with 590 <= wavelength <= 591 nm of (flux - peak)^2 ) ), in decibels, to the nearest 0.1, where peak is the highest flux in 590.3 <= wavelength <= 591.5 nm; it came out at -2.7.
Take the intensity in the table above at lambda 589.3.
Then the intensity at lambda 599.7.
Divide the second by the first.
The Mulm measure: 1.30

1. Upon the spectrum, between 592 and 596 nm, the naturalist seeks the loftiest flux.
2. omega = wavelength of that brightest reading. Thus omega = 594.9 nm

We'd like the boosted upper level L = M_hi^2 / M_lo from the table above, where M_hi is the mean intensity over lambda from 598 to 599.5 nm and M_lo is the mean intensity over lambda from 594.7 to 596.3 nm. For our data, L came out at 18.4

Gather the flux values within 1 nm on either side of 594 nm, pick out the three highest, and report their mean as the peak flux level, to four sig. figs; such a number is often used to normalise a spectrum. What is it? 19.37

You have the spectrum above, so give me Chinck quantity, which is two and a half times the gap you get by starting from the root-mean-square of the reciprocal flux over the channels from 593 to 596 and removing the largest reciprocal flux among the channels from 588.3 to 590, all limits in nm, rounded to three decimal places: -0.049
